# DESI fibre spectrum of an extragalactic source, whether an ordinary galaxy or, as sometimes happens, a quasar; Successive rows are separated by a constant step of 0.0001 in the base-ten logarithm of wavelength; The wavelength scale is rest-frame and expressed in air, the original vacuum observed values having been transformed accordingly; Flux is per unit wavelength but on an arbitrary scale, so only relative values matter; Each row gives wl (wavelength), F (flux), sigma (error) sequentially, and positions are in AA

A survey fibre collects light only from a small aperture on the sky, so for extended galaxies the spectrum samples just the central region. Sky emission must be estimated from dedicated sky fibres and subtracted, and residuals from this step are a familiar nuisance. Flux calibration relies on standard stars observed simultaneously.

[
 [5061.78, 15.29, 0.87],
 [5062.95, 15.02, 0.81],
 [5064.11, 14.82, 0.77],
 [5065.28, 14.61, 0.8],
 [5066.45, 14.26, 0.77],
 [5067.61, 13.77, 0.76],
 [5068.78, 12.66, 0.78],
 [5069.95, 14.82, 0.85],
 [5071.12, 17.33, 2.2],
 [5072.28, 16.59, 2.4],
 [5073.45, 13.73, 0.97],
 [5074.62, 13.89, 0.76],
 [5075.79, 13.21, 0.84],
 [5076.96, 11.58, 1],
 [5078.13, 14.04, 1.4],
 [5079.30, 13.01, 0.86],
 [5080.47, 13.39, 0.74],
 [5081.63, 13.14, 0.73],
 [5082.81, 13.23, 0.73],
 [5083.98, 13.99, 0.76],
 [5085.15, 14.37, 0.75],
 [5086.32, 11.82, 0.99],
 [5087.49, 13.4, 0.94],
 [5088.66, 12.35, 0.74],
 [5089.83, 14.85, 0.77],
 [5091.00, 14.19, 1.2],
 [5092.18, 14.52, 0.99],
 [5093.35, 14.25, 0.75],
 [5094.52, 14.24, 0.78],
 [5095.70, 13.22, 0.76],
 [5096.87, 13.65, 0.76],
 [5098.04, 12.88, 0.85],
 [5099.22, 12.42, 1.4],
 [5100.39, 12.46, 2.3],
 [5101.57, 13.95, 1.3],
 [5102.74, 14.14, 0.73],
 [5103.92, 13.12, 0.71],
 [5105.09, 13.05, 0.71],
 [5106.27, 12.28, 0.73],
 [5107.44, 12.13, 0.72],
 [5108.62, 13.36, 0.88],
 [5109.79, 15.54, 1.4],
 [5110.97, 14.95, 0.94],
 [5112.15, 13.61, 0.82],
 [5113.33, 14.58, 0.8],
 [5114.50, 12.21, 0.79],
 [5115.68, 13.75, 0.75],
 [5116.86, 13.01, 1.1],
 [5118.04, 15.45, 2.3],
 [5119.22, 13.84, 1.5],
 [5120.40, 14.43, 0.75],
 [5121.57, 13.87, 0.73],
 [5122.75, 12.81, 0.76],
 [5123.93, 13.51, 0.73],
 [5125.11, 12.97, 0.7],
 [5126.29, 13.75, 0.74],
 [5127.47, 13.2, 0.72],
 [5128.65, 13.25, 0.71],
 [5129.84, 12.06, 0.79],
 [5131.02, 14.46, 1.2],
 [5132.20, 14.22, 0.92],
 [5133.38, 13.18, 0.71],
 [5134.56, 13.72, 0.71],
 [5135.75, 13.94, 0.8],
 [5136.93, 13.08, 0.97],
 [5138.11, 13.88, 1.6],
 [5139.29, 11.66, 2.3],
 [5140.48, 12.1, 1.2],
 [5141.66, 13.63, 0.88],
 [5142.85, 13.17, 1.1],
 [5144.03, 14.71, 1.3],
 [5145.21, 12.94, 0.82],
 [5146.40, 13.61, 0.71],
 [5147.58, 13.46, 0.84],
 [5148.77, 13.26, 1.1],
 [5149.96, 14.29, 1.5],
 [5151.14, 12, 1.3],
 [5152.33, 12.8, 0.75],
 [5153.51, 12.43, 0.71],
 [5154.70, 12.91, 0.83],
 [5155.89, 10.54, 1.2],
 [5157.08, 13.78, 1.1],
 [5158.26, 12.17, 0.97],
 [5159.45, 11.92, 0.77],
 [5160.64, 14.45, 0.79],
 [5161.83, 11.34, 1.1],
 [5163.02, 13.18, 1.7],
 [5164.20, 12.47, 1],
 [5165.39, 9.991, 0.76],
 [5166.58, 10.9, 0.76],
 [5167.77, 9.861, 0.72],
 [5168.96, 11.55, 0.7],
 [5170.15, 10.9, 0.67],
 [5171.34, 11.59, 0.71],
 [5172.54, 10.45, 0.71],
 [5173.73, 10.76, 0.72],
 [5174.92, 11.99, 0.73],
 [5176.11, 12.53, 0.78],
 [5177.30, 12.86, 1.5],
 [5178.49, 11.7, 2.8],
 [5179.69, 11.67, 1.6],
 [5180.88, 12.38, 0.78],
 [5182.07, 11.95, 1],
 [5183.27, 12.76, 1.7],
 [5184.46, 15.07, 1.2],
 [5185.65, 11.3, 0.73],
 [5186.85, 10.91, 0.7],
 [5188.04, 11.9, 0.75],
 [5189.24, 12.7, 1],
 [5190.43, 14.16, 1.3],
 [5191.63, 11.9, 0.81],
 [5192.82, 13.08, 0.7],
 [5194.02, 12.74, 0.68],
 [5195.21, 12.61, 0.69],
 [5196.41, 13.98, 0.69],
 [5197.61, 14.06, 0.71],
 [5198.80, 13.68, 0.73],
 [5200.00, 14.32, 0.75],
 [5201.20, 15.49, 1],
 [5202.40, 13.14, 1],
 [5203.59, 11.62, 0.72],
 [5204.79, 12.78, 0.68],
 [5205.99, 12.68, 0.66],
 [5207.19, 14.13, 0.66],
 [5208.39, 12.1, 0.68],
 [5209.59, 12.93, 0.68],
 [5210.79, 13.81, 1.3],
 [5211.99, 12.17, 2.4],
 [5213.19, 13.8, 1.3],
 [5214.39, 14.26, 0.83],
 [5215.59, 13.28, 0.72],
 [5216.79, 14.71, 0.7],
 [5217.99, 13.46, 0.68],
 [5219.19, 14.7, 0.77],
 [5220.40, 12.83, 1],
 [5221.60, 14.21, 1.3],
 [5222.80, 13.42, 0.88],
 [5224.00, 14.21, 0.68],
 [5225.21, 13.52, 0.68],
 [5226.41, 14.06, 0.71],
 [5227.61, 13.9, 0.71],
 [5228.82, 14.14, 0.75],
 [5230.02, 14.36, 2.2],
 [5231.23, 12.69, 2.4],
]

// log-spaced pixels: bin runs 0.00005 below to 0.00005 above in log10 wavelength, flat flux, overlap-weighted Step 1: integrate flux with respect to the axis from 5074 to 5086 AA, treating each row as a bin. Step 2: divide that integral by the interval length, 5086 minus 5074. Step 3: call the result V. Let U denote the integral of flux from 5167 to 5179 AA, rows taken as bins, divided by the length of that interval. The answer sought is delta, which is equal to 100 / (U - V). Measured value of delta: -52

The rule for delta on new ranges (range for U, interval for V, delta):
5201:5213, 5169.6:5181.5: 74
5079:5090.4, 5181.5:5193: 123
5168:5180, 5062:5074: -31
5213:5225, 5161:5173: 39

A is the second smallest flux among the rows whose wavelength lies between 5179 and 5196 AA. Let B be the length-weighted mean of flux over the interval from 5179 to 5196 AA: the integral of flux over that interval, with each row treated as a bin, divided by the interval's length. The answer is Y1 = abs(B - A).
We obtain 1.22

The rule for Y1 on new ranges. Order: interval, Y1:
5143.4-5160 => 1.00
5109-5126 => 1.08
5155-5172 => 1.78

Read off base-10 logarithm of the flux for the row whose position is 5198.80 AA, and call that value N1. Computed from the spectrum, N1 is 1.14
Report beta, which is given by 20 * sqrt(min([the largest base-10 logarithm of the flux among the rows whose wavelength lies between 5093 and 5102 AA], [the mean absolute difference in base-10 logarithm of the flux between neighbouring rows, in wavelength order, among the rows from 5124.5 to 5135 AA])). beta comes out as 3.3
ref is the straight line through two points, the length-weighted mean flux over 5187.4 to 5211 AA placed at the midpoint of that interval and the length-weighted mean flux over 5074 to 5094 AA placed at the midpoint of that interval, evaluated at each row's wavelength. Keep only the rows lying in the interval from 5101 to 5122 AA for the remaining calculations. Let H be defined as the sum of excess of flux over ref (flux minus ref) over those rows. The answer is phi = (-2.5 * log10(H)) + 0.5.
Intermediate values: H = 5.8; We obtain -1.4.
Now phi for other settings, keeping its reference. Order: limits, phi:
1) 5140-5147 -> 2.3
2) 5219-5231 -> -1.8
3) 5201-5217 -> -0.6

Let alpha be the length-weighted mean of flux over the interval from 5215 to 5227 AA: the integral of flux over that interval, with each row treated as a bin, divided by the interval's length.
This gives 13.8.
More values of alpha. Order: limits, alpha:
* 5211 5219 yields 13.7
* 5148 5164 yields 12.7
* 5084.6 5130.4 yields 13.5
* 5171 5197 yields 12.3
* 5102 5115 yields 13.6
